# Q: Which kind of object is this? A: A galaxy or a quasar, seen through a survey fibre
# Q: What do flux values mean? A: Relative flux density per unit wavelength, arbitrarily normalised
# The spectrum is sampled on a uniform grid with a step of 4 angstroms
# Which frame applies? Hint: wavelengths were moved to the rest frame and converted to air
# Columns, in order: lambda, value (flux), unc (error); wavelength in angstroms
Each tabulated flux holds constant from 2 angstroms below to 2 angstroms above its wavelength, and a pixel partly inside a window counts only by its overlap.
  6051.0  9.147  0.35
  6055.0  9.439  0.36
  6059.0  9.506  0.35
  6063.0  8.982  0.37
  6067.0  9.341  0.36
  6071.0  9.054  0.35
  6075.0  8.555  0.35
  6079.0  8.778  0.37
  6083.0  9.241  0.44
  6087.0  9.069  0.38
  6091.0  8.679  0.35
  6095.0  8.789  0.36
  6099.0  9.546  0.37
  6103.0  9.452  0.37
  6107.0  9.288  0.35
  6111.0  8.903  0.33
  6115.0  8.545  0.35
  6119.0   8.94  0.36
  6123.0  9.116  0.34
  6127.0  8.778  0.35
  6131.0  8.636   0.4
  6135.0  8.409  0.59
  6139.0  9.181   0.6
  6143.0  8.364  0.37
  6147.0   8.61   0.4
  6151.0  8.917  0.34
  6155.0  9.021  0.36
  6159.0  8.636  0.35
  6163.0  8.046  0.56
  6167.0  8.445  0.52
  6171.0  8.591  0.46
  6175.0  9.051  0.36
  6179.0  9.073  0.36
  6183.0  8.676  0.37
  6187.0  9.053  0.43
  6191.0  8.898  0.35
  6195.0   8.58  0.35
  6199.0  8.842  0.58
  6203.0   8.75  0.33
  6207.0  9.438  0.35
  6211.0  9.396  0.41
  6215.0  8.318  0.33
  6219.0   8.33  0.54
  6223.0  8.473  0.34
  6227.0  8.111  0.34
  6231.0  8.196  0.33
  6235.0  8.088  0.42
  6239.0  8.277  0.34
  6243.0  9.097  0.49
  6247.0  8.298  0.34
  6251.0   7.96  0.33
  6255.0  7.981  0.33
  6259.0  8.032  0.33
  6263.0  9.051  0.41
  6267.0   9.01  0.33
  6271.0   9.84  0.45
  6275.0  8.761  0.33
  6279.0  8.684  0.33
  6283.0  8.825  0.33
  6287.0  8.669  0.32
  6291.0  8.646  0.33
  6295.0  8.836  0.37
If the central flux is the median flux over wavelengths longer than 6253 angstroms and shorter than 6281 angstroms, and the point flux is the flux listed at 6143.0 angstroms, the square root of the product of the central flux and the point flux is 8.56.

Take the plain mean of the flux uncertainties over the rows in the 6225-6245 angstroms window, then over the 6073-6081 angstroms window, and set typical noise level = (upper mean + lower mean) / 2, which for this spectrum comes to 0.372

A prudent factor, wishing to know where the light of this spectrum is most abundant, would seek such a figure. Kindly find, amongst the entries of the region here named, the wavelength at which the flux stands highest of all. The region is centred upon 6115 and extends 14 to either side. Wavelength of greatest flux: 6103.0 angstroms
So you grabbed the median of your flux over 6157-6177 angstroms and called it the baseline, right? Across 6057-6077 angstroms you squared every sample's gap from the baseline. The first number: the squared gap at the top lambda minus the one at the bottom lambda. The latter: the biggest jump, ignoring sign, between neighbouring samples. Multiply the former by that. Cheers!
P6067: -0.57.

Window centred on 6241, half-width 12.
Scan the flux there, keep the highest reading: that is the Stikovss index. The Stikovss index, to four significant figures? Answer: 9.097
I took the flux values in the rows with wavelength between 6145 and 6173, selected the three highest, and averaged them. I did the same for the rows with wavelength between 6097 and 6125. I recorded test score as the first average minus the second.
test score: -0.57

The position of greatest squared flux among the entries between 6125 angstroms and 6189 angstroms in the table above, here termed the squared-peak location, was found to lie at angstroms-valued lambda 6139.0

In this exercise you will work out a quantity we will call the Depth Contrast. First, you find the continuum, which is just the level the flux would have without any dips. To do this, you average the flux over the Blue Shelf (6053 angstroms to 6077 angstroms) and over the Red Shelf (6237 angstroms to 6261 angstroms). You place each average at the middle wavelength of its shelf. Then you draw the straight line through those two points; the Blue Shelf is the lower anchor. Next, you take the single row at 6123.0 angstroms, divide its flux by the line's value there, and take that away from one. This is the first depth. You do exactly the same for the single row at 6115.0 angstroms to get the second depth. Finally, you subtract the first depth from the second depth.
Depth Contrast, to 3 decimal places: 0.068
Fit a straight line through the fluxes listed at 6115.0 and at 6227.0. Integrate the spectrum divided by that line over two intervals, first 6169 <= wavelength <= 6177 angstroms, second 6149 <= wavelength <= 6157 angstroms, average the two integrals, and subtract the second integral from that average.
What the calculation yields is -0.03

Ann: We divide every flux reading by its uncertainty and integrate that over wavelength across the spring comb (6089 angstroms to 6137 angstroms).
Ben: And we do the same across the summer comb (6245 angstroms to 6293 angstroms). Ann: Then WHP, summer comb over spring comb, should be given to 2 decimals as 1.03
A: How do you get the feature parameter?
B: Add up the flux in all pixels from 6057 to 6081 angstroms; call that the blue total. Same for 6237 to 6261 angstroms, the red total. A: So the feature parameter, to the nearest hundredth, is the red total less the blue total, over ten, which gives -0.46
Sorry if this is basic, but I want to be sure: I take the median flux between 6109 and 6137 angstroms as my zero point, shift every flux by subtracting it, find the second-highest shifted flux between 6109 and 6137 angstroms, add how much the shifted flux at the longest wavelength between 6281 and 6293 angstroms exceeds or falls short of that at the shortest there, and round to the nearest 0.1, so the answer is 0.0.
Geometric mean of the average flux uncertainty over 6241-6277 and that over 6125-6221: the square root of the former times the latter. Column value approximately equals 0.394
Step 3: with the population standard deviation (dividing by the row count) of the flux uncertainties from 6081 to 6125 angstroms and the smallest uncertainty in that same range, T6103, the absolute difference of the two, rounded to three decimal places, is 0.302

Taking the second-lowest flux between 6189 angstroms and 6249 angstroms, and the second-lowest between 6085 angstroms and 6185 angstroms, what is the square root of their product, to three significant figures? 8.24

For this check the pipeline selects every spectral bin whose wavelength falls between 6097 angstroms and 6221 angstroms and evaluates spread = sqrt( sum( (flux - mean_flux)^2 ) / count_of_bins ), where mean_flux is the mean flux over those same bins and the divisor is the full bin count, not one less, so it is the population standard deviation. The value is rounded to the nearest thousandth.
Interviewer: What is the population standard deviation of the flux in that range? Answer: 0.370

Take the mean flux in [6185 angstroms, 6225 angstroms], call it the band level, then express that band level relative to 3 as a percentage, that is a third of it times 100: 293.6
